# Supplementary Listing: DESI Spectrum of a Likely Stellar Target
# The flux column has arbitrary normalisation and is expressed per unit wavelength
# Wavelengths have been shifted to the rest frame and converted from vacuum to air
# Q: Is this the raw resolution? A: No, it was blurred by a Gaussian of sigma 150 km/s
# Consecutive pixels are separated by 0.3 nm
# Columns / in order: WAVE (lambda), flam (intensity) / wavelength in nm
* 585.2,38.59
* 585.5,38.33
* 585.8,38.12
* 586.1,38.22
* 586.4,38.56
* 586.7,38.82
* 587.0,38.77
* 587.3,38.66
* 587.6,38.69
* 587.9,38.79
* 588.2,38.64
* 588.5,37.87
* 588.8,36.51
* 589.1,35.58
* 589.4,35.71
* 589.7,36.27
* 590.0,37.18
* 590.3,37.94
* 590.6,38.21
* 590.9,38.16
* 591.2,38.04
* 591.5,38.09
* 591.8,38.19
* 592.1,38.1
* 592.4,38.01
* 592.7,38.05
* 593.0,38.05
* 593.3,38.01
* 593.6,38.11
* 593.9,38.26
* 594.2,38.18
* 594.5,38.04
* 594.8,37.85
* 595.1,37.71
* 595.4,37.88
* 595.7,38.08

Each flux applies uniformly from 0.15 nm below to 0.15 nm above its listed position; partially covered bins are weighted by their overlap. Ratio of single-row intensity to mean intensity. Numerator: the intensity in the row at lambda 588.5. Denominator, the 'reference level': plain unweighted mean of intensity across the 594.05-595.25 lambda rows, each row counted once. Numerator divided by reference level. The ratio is 1.00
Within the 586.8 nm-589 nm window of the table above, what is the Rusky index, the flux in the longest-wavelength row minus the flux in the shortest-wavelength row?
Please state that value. -2.3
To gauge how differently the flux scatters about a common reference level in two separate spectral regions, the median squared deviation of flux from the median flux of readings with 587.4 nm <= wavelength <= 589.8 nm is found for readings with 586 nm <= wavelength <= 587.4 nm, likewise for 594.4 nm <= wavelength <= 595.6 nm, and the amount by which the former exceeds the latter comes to 1.7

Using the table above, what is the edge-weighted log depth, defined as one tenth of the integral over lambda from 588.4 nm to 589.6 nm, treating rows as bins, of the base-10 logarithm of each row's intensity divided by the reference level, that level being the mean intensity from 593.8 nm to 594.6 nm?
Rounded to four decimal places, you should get -0.0025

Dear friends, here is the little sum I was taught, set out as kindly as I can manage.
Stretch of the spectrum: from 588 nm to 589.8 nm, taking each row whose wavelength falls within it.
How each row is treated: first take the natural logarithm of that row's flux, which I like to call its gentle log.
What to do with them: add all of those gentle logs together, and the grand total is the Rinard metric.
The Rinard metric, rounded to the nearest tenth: 21.6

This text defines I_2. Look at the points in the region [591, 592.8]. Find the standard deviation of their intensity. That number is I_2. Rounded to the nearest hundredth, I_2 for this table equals 0.06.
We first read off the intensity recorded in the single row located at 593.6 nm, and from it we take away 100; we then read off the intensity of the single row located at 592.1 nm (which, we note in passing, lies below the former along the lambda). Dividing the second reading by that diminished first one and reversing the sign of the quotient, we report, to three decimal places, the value 0.616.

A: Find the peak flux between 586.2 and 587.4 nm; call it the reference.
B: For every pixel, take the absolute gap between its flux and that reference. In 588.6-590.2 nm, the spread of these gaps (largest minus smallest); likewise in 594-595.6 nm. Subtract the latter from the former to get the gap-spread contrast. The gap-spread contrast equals 1.1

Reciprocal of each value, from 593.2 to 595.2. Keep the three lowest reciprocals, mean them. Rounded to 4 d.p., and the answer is 0.0262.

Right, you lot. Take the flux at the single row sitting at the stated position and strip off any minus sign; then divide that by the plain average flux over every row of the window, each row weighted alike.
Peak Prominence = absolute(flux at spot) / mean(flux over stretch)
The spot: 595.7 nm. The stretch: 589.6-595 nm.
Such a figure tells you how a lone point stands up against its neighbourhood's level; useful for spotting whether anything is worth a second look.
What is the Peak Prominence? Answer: 1.004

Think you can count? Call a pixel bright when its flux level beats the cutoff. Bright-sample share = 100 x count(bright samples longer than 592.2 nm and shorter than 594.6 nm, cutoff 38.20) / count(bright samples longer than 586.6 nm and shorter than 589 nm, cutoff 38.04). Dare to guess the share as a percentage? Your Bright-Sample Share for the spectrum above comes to 17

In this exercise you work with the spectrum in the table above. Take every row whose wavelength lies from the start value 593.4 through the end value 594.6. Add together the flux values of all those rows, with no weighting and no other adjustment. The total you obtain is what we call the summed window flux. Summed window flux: 153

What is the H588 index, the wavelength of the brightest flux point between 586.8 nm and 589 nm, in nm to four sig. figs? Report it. 587.9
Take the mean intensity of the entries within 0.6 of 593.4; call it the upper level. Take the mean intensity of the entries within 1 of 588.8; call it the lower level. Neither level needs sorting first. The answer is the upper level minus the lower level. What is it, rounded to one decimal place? 1.1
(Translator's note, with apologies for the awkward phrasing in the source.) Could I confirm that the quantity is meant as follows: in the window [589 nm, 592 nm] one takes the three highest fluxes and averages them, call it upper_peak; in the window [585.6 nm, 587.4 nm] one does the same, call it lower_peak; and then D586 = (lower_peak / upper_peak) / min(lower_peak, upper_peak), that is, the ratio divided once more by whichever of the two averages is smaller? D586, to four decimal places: 0.0266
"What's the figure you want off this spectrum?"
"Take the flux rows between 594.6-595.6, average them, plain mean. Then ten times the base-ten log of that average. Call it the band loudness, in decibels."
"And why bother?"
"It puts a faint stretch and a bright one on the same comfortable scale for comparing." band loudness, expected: 15.8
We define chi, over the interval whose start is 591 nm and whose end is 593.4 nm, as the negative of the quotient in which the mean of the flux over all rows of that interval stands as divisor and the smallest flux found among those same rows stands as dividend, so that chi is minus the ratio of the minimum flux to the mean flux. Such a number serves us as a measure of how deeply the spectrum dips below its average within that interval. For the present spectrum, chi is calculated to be -0.998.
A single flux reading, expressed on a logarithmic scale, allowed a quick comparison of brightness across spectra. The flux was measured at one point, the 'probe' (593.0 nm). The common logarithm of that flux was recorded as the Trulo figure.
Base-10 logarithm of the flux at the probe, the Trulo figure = 1.58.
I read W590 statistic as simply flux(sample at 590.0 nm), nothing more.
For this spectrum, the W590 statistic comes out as 37.18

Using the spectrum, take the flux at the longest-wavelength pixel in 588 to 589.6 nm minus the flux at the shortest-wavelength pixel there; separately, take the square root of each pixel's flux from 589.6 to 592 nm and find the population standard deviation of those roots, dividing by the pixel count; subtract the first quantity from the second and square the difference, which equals 8.9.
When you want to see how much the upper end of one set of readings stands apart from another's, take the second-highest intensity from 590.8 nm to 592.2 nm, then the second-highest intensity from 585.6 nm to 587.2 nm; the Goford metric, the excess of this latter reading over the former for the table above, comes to 0.61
